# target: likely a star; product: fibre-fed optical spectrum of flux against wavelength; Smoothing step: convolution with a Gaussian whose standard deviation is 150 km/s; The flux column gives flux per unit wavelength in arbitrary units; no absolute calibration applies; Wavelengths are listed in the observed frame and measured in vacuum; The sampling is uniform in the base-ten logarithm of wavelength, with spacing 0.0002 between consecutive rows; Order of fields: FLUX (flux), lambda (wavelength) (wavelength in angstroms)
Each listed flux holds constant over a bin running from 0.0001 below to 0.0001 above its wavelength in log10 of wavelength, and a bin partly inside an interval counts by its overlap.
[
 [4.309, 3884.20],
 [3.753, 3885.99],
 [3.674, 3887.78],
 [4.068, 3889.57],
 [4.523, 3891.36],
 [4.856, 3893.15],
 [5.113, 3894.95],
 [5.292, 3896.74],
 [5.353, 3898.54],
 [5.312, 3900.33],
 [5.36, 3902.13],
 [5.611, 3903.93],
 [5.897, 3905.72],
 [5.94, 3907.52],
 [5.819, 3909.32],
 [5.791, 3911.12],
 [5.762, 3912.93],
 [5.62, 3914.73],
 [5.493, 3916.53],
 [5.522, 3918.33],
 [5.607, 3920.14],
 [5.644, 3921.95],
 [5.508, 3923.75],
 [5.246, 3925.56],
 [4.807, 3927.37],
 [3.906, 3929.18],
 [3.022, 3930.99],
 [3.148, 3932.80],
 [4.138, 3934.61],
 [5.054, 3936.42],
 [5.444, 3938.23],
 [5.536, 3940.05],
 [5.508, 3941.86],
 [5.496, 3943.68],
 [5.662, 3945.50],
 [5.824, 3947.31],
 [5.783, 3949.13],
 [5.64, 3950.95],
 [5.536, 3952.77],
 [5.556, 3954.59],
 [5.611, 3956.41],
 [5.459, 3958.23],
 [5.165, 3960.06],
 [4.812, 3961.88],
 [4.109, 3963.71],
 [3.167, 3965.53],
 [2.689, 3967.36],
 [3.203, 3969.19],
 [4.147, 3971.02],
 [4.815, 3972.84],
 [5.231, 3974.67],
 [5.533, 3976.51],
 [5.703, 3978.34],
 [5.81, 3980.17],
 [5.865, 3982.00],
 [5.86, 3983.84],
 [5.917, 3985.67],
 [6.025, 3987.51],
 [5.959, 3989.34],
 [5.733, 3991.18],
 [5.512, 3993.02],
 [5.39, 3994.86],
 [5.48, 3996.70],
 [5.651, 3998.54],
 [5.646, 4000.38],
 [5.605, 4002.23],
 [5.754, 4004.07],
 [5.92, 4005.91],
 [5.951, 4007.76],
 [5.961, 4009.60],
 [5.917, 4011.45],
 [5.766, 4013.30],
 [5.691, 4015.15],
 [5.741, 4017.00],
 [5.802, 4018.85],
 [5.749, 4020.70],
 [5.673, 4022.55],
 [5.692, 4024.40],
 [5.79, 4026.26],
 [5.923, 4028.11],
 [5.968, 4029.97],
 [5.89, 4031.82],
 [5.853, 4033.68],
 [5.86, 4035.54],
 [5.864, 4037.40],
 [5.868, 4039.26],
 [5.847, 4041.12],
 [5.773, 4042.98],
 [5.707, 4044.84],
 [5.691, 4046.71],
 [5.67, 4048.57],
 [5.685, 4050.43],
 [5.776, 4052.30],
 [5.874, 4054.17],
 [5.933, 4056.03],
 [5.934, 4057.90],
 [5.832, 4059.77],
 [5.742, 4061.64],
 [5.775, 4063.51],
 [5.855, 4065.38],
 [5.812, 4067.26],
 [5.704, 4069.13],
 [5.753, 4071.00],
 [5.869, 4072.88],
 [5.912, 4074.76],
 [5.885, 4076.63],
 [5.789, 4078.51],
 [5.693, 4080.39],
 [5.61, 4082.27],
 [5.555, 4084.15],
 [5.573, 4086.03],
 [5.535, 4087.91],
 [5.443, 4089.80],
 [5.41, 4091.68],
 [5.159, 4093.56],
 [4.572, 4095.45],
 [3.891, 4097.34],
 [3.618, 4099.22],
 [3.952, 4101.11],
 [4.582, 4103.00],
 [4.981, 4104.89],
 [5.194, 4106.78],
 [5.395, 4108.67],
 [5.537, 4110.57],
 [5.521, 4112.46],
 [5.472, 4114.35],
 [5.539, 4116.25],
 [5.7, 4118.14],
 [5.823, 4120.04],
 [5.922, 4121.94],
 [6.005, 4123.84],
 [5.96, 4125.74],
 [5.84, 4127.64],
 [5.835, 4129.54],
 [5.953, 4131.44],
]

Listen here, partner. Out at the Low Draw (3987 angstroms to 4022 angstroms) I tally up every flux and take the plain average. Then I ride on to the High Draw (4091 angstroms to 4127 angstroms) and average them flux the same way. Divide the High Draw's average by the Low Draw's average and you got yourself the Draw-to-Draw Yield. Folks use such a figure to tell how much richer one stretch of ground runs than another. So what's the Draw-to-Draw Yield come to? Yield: 0.90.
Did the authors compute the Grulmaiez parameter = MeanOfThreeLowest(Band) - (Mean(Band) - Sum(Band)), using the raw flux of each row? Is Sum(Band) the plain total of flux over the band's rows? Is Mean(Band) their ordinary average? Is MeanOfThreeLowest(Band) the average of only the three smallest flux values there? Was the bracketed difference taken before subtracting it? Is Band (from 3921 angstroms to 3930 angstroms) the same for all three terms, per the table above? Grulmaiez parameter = 24.7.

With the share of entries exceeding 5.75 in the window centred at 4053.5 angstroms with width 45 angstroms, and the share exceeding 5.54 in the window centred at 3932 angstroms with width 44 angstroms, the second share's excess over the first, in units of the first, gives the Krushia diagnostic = -0.5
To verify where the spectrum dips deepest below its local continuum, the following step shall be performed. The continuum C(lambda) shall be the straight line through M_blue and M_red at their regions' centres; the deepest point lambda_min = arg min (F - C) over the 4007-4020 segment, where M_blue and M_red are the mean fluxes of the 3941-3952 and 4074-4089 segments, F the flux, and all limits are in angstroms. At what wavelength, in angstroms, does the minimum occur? 4015.15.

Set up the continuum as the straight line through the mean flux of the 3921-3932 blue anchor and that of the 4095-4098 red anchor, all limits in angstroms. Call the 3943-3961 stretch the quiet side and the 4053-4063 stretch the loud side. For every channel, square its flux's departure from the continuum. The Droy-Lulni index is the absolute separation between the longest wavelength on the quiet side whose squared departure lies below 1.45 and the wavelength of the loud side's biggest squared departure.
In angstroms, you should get 97.8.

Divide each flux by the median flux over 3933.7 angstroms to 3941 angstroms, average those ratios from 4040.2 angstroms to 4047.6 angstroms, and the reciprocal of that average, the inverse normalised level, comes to 0.91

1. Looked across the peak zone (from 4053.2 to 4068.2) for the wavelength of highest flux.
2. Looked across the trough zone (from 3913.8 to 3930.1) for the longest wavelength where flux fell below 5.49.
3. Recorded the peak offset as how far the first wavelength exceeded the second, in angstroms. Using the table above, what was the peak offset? 128.7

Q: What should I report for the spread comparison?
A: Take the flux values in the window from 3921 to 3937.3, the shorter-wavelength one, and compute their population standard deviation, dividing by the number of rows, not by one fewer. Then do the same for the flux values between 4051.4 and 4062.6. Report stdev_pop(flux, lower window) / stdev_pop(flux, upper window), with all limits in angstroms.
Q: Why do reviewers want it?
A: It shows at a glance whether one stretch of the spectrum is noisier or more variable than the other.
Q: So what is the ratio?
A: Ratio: 13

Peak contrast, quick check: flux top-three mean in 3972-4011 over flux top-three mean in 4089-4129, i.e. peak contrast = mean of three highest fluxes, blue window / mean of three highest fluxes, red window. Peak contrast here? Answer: 1.00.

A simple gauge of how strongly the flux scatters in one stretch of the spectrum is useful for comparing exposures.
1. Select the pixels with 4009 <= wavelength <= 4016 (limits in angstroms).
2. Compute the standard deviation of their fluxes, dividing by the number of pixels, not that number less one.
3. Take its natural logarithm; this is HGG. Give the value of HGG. -2.2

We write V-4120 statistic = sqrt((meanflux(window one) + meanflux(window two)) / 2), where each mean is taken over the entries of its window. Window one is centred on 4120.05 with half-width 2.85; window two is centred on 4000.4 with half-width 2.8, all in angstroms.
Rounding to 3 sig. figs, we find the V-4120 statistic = 2.39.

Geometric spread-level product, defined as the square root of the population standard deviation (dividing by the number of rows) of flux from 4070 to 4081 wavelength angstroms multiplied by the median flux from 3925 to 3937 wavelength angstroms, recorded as 0.6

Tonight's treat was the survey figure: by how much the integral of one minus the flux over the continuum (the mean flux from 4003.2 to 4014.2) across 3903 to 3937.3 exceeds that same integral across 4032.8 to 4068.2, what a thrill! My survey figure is 3.93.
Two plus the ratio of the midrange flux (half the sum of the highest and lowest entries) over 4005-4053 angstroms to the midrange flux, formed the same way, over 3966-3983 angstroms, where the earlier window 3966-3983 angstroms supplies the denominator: 3.36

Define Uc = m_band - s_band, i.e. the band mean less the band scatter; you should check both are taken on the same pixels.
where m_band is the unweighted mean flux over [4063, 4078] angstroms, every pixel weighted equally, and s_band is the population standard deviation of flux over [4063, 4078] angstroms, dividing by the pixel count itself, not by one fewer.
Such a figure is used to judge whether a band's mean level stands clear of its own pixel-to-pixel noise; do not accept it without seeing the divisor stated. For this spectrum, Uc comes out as 5.75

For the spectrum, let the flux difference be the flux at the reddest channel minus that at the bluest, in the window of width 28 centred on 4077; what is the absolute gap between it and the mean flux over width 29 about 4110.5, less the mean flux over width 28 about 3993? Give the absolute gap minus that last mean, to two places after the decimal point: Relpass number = -0.27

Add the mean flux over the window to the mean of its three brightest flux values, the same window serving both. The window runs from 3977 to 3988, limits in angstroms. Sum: 11.8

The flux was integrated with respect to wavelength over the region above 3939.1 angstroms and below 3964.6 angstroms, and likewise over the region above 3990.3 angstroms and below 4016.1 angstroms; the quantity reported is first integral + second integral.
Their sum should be 285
